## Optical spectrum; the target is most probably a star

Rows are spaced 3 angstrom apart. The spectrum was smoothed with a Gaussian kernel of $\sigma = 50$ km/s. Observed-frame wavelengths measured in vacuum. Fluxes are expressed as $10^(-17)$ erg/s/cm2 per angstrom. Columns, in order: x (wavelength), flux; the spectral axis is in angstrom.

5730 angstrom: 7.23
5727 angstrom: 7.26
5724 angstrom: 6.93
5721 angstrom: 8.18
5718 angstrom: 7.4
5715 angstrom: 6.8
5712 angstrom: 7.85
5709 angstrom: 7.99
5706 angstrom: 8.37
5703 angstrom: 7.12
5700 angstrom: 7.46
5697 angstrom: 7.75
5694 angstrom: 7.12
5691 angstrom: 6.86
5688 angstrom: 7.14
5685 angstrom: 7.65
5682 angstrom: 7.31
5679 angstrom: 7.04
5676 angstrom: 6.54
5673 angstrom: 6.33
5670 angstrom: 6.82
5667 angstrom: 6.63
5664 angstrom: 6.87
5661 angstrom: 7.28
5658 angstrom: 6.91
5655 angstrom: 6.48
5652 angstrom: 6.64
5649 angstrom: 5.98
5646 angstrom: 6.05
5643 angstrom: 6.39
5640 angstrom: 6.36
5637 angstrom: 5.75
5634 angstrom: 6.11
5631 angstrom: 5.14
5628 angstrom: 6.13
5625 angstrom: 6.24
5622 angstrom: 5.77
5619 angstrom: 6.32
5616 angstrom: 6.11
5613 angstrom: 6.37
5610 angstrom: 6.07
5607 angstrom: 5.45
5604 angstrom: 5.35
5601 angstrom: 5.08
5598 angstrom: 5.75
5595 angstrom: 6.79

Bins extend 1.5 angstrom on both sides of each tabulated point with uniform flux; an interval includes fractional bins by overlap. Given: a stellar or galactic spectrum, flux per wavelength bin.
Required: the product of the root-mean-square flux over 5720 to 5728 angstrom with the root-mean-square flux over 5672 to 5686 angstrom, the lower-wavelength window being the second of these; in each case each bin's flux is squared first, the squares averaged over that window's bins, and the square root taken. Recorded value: 52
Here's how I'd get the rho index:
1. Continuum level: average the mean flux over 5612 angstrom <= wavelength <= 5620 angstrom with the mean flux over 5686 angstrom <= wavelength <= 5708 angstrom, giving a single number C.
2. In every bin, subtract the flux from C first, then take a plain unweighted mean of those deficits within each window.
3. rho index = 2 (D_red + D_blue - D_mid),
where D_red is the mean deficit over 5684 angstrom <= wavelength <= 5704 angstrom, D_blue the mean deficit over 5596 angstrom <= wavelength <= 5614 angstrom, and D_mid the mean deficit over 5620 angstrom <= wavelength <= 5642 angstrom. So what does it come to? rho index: -0.4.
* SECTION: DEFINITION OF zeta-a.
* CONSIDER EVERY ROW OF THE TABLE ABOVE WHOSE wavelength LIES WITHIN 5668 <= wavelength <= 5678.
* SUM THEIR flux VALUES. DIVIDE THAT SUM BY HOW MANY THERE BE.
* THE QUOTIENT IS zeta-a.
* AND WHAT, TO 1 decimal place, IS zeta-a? 6.6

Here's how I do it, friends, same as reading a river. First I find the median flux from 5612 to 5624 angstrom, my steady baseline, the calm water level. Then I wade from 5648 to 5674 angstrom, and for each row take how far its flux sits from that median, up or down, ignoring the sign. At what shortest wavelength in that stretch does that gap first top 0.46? 5658 angstrom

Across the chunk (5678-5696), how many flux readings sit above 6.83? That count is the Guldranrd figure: 6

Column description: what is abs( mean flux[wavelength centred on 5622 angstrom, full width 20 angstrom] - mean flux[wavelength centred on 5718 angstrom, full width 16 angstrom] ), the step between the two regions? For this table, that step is 1.42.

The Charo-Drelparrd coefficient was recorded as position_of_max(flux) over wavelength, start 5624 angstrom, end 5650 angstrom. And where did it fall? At 5643 angstrom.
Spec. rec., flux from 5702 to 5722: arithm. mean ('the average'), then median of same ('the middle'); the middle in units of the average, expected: 1.02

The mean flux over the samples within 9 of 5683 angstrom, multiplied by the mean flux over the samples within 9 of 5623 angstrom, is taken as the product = 42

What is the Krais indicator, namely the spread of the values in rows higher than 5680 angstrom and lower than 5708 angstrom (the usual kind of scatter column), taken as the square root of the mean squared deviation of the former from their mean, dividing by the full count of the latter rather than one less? 0.43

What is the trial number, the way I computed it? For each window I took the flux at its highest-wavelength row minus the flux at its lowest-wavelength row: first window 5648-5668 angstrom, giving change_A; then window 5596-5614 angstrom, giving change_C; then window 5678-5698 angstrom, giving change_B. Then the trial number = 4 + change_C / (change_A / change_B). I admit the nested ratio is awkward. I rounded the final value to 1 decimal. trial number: 4.7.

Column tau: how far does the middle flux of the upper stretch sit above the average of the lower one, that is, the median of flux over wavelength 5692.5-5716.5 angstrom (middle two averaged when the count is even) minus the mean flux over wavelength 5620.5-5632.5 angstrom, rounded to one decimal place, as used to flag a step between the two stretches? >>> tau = 1.8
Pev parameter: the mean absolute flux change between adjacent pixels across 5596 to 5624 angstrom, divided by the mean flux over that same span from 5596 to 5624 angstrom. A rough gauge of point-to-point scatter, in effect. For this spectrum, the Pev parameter 0.064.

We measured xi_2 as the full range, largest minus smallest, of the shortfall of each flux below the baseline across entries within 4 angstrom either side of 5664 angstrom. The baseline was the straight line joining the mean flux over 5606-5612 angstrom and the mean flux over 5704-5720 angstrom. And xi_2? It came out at 0.76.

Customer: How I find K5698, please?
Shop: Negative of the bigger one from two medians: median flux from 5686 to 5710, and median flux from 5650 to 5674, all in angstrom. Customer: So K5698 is -7.3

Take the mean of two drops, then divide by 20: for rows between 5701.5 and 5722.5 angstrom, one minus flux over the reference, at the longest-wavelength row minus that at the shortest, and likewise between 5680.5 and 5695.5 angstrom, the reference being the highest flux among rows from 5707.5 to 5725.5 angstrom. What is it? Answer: -0.0027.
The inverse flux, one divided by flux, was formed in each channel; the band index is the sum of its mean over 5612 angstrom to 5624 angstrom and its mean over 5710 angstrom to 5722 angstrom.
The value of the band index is 0.296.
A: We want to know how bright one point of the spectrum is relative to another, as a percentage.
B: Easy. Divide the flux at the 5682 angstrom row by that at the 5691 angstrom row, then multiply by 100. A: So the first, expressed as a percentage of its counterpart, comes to 107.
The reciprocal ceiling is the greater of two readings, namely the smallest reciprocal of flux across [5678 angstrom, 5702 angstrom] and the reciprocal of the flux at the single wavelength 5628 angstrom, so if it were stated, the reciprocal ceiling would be 0.163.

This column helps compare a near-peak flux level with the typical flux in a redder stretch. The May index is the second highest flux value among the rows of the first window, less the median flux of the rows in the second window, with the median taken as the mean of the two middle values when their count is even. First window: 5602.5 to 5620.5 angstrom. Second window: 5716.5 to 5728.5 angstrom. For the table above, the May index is -1.0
